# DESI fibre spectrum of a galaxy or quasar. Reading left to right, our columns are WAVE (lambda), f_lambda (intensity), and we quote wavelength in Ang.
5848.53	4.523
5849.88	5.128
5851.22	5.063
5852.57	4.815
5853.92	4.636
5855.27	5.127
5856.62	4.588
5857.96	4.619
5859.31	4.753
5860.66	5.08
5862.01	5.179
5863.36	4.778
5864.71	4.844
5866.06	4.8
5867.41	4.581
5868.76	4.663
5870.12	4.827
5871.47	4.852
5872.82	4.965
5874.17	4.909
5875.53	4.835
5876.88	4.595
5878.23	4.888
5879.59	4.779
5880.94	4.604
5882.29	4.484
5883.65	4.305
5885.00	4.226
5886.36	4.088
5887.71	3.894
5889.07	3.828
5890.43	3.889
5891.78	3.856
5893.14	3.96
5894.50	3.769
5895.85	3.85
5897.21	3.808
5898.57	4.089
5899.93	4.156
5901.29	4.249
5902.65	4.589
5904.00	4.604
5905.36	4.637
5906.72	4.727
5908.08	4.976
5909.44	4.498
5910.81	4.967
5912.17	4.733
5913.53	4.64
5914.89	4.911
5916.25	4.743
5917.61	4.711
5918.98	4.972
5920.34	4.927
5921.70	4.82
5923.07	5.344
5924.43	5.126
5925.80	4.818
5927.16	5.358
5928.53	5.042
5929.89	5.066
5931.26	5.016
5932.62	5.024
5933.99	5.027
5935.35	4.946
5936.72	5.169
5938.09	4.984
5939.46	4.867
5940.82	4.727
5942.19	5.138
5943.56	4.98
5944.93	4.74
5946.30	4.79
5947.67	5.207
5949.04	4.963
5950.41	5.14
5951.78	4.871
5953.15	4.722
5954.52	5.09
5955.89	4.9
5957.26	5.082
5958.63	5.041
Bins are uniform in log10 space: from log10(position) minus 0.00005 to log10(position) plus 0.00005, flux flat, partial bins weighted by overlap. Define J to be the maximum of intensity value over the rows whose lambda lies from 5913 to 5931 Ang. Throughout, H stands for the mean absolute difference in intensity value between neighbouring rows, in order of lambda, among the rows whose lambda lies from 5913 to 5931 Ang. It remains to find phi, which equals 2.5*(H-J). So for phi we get -12.8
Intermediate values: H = 0.23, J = 5.358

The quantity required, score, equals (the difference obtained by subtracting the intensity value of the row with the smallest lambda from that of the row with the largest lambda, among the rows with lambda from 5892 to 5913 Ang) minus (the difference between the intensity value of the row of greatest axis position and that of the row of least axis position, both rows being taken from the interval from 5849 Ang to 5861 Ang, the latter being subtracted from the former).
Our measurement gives 0.8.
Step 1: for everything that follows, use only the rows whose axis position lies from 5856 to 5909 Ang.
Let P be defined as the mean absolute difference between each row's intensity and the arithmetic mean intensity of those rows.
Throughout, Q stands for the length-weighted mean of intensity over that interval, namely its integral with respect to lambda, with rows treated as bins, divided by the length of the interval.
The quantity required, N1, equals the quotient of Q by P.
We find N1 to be 13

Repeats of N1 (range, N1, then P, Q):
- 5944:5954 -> 31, 0.158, 4.9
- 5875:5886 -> 24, 0.188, 4.6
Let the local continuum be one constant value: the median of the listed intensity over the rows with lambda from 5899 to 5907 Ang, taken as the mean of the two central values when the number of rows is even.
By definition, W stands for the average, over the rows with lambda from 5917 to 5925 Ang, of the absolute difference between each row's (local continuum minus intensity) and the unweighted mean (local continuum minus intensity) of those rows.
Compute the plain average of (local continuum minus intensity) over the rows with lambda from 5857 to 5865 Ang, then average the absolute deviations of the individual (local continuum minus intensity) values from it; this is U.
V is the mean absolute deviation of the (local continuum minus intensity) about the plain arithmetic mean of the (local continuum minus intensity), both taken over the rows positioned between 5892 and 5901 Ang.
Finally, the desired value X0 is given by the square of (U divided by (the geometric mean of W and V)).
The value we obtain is 1.32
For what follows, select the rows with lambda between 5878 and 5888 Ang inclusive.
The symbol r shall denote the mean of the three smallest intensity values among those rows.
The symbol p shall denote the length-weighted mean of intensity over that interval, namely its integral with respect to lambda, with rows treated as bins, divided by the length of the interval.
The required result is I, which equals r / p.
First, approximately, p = 4.41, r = 4.1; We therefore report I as 0.92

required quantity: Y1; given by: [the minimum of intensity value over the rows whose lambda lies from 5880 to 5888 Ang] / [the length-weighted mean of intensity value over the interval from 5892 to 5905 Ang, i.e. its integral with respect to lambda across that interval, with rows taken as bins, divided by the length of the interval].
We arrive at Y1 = 0.94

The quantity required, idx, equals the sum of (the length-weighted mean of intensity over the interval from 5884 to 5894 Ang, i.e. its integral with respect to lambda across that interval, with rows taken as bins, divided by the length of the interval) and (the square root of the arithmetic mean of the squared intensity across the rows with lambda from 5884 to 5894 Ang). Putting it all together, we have 7.94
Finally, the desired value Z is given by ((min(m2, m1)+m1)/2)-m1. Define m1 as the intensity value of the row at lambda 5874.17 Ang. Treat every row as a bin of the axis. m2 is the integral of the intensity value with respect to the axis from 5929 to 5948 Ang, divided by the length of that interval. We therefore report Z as 0.00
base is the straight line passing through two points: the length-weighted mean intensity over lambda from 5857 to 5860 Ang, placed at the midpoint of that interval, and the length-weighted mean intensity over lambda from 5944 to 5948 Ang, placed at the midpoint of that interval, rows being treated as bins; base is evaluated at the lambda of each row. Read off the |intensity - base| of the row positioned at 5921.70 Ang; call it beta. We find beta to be 0.01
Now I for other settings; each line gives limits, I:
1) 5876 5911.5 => 0.88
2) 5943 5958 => 0.96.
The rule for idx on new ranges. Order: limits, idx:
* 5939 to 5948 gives 9.84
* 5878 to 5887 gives 8.95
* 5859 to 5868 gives 9.73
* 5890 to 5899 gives 7.77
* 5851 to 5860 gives 9.59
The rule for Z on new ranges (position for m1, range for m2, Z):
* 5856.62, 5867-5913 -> -0.08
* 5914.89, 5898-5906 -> -0.26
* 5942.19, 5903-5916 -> -0.20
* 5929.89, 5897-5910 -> -0.30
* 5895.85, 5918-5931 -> 0.00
